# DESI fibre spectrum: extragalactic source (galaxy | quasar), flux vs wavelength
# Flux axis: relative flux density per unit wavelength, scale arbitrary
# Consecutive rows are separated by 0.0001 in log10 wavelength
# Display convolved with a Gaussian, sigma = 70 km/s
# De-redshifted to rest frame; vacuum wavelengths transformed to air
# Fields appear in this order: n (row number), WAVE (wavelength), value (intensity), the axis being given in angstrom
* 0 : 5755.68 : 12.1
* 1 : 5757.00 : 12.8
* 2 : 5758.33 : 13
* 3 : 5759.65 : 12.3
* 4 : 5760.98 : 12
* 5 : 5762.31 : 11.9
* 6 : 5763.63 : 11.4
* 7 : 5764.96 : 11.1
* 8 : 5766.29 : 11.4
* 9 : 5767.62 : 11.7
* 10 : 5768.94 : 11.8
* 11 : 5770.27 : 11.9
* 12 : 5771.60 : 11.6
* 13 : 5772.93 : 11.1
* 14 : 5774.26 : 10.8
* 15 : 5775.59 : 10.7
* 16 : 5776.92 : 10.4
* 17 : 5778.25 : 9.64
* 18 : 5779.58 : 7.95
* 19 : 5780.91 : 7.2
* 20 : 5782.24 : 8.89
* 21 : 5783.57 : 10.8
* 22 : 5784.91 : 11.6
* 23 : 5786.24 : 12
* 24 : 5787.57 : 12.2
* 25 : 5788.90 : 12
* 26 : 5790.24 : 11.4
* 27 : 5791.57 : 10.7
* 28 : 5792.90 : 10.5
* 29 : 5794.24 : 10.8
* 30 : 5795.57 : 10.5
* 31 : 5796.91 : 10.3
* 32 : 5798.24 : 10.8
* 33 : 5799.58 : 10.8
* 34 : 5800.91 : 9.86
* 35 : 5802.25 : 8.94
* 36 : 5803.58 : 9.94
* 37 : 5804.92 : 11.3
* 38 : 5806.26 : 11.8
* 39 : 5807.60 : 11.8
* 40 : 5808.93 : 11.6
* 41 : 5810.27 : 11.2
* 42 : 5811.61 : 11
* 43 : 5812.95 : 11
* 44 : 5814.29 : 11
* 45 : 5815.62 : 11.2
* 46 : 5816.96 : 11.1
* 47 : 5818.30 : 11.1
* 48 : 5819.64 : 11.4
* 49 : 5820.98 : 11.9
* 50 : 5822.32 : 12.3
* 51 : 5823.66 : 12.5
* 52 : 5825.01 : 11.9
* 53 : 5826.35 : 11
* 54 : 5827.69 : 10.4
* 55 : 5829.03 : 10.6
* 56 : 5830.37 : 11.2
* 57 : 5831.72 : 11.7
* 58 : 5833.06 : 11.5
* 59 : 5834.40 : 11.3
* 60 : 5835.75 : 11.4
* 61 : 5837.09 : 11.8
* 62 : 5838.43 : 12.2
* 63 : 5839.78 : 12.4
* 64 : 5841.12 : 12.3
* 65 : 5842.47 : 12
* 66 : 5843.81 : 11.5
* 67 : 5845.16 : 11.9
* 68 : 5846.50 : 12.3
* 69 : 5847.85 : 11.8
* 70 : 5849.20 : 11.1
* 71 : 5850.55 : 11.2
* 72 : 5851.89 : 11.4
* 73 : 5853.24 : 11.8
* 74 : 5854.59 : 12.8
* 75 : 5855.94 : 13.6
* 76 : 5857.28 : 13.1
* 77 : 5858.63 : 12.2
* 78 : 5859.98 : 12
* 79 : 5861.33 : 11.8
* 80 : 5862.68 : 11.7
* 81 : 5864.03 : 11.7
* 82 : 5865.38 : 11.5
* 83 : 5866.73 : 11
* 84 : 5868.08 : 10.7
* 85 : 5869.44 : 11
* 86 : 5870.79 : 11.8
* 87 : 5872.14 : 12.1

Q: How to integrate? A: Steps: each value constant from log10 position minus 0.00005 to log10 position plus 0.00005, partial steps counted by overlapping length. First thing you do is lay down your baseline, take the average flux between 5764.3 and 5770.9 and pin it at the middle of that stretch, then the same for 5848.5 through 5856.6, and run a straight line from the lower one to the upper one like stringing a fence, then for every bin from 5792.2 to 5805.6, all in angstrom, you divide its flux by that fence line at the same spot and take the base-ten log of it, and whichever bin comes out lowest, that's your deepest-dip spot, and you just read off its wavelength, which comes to 5802.25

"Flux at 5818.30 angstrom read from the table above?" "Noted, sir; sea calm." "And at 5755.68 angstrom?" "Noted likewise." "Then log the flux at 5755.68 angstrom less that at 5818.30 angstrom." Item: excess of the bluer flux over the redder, 1.0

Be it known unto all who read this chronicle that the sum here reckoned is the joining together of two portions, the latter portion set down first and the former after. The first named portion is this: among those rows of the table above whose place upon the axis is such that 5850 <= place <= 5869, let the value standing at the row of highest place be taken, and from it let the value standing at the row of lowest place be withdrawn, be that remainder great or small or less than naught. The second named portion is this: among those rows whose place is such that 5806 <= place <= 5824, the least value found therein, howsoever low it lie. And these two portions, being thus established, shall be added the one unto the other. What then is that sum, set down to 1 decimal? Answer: 10.5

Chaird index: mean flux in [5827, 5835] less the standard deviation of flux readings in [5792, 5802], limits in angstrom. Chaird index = 10.8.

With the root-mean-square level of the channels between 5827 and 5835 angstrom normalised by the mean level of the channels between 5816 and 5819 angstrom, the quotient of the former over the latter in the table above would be 1.00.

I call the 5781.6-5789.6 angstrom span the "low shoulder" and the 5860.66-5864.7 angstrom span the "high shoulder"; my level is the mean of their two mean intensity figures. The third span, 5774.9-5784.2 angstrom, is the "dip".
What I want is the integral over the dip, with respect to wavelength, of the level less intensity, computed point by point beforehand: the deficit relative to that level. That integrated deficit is 20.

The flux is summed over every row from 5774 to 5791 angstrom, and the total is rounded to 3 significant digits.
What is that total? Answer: 136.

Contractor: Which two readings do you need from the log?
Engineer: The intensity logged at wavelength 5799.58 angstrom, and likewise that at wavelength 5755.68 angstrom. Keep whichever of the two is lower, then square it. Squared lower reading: 117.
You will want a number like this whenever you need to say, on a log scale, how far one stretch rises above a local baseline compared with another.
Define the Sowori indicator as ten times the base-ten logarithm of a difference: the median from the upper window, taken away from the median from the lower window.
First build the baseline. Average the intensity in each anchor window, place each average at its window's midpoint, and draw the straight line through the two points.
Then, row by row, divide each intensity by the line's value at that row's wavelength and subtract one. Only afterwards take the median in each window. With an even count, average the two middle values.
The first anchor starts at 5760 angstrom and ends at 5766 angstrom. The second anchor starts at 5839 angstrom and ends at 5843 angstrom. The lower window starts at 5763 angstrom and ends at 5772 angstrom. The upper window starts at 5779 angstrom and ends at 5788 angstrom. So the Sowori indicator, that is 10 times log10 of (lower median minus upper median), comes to -11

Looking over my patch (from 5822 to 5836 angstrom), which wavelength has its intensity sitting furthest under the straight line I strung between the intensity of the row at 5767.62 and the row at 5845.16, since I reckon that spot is 5827.69 angstrom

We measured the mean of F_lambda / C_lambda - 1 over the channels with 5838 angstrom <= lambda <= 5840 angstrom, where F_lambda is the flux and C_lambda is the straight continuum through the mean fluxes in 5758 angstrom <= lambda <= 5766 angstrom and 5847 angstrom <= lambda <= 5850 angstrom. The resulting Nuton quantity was 0.069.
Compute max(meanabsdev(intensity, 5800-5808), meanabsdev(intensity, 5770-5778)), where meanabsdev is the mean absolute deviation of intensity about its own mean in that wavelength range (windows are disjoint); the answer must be 1.0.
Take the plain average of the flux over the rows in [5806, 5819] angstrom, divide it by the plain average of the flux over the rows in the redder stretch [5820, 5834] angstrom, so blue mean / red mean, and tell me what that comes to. 0.98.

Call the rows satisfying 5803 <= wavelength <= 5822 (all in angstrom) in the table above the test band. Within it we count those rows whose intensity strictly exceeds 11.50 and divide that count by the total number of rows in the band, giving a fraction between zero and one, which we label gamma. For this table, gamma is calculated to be 0.29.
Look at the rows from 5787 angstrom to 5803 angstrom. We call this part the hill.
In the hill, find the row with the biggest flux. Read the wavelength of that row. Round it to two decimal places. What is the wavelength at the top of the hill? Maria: 5787.57 angstrom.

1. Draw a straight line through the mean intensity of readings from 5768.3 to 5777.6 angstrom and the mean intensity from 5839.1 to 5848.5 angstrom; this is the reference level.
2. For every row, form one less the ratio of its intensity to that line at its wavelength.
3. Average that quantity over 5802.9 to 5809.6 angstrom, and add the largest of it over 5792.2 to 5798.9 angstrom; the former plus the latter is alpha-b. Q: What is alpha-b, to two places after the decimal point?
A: 0.13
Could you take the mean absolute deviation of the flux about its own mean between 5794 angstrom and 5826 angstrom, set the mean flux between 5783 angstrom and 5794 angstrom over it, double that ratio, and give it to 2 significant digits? 39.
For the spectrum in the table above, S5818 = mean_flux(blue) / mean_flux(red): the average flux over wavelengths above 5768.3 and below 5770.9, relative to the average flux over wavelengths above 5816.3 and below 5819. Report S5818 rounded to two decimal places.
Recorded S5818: 1.07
